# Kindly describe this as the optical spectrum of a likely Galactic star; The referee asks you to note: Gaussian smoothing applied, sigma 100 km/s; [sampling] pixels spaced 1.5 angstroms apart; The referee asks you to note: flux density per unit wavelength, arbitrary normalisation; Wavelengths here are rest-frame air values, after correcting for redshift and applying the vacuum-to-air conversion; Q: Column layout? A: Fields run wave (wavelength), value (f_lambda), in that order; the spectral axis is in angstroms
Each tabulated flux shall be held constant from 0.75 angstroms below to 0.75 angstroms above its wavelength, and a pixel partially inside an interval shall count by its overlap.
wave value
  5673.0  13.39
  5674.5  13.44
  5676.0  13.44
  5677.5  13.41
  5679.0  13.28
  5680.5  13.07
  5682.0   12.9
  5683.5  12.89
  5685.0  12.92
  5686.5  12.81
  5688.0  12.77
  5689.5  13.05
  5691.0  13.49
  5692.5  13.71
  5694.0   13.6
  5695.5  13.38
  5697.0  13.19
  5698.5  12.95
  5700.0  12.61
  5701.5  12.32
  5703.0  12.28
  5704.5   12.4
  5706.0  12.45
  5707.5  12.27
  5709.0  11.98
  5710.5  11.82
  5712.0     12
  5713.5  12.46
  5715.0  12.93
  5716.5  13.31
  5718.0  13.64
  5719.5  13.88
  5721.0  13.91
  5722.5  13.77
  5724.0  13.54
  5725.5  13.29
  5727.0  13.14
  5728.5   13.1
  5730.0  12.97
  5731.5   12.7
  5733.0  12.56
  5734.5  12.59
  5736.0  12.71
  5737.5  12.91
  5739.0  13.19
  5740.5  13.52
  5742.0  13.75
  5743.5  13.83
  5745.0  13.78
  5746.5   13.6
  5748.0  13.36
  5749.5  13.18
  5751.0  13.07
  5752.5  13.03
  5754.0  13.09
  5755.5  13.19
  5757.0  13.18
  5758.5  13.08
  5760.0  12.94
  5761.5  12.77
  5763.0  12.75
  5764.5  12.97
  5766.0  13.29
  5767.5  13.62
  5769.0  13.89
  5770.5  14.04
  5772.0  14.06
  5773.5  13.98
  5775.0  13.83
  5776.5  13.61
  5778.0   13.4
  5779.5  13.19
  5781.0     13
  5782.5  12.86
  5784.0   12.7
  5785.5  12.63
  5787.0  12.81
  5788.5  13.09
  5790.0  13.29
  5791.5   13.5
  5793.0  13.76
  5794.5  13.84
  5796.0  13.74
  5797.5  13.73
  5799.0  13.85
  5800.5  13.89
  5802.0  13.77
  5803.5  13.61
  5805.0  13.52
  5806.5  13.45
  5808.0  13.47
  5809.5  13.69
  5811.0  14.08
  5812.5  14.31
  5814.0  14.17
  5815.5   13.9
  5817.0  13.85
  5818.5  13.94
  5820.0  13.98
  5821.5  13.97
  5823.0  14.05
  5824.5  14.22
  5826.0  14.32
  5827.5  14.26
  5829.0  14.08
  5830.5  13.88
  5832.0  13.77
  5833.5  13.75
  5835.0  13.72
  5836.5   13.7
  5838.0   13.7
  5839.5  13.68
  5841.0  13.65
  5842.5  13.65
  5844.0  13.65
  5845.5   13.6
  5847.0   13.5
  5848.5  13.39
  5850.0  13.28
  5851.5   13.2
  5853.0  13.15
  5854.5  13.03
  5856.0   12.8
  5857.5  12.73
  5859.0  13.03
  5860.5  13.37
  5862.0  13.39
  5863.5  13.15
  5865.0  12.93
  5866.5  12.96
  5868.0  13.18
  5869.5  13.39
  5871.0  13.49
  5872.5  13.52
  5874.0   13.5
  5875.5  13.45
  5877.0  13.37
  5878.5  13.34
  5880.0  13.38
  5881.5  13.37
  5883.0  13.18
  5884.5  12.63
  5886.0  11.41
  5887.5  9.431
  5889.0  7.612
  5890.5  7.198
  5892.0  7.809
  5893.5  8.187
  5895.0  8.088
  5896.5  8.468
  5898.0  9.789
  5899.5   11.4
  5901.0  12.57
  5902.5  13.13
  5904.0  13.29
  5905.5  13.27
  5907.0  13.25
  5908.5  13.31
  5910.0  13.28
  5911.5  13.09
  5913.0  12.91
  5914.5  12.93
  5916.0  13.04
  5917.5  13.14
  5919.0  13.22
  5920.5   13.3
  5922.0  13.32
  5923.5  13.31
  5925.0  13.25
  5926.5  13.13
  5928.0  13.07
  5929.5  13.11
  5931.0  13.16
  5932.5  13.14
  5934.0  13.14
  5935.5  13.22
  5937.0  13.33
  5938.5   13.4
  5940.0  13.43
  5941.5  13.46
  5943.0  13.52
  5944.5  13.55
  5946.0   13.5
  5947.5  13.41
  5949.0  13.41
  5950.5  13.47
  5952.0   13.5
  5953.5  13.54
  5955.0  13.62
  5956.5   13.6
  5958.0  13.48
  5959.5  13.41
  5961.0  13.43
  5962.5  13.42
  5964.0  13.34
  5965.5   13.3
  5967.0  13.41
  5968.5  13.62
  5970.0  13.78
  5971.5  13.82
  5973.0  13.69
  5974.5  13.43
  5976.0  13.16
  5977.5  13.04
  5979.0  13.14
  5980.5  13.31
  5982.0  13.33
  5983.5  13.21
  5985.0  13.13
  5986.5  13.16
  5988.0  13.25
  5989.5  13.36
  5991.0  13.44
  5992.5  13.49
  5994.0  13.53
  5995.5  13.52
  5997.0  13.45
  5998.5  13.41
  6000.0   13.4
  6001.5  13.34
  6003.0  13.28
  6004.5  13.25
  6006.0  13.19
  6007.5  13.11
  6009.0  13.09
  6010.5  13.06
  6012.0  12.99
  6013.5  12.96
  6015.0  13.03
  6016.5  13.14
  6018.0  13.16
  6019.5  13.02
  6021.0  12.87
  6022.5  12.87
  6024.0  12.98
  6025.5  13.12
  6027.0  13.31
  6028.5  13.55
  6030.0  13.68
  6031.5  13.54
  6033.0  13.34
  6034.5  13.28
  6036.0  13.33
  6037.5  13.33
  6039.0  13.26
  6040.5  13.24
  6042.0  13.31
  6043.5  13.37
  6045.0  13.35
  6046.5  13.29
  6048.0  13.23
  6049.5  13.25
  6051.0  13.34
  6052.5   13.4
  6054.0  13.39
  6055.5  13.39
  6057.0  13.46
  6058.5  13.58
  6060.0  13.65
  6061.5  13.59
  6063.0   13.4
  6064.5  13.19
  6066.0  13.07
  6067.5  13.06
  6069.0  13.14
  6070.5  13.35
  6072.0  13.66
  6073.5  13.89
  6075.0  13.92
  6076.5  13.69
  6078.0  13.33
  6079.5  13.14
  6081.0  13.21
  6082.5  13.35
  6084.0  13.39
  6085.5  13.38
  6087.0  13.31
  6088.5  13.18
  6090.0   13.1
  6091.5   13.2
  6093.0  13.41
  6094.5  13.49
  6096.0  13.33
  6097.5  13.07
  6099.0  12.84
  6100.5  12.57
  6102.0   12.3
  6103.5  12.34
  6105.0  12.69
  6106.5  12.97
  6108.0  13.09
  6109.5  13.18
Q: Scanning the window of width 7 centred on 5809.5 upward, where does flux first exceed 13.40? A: 5806.5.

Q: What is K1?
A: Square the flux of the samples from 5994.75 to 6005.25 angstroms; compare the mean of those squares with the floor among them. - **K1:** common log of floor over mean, -0.008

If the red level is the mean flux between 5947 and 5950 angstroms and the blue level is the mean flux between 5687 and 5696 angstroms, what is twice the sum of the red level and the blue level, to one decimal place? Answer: 53.5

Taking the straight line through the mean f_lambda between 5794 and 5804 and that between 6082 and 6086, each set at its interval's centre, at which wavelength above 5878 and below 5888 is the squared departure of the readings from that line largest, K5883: 5887.5 angstroms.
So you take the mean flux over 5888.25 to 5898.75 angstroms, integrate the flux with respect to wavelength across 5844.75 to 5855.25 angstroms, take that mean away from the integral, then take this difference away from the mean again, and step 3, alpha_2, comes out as -123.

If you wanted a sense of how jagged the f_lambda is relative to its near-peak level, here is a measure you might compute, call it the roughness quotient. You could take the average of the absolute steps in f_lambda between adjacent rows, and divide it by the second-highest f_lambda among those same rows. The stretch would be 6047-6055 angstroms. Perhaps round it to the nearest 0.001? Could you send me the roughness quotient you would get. 0.003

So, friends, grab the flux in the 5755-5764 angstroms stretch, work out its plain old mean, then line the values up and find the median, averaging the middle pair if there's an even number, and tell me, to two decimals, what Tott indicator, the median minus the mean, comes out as 0.03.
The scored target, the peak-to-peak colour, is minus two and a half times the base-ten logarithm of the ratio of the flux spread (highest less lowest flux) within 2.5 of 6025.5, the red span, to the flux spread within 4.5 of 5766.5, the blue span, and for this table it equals 1.5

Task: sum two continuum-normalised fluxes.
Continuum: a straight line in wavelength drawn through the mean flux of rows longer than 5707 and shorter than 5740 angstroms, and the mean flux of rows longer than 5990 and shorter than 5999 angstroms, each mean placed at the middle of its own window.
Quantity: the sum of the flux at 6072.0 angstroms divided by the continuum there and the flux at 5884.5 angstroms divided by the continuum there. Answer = 1.96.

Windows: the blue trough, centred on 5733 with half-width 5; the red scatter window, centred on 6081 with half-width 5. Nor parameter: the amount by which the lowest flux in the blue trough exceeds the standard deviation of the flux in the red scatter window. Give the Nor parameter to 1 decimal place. 12.4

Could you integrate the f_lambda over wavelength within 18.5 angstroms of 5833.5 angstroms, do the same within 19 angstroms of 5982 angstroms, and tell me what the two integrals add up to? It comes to 1019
